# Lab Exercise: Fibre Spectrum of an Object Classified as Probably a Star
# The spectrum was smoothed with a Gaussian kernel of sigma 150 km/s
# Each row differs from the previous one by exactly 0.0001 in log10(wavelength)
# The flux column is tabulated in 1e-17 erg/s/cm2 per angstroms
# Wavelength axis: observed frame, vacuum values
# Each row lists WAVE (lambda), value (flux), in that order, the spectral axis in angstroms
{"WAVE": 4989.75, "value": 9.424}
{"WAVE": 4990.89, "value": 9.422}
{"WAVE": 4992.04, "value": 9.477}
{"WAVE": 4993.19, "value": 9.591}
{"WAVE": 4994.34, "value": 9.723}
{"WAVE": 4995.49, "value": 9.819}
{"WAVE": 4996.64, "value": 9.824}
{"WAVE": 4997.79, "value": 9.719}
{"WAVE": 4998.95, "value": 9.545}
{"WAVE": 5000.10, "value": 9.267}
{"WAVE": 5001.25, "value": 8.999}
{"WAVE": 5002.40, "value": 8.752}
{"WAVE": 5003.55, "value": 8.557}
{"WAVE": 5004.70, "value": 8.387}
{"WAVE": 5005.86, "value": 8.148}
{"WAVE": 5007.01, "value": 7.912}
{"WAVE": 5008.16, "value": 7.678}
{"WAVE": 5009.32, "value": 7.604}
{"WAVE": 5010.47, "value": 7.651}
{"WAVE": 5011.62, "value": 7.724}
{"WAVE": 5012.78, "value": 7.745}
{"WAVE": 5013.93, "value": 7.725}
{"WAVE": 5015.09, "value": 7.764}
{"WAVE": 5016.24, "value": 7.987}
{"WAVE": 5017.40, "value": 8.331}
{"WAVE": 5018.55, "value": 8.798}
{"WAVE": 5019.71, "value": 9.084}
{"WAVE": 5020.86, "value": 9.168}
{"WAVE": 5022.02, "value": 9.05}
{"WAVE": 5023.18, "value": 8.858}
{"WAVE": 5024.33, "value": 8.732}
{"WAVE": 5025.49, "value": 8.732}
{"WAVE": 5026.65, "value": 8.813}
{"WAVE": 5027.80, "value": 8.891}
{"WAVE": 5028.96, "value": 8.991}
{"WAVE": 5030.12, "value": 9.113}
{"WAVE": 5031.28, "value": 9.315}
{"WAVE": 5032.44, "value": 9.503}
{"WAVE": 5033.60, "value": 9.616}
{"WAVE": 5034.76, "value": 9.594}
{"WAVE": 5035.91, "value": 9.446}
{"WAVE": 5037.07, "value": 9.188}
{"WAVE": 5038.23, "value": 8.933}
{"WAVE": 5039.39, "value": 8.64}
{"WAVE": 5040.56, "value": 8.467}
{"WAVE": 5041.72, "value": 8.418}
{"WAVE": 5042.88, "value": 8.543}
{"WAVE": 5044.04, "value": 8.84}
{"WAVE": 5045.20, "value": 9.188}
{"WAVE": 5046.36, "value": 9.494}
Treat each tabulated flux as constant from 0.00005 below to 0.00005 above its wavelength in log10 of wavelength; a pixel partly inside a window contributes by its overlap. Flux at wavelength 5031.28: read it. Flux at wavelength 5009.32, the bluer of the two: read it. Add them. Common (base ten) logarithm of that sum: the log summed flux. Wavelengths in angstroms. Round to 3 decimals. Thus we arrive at 1.228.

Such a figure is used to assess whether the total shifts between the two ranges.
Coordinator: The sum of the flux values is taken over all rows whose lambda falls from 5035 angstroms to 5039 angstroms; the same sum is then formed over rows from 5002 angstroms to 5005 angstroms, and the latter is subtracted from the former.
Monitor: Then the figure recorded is 1.9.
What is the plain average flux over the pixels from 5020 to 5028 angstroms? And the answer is 8.9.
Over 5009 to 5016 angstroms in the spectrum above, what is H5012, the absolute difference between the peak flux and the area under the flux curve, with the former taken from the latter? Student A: 46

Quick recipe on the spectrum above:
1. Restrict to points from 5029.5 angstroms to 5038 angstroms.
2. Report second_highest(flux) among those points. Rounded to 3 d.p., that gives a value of 9.594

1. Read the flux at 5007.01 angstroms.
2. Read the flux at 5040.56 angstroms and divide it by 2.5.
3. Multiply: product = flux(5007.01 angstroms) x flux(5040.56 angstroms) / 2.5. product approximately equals 26.8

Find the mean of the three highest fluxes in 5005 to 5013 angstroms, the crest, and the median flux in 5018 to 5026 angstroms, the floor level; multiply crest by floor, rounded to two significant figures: 70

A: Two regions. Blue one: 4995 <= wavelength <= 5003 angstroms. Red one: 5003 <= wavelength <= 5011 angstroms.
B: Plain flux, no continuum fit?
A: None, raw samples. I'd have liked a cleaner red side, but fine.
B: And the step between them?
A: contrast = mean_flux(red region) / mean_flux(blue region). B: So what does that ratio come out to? 0.85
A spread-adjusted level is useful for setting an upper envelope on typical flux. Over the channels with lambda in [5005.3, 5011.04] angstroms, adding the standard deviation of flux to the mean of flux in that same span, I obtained 8.0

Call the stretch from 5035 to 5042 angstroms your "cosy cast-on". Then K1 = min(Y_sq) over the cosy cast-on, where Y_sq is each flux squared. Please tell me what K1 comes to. 71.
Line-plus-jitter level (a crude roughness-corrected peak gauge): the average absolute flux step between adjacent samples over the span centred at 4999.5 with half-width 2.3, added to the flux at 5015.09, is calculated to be 8.0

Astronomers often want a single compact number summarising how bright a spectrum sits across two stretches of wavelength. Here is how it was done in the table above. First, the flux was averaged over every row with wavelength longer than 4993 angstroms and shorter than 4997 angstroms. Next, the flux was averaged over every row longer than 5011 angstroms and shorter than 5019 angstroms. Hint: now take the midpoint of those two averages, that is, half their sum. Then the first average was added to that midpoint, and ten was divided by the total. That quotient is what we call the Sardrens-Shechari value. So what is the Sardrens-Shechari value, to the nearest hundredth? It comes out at 0.54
